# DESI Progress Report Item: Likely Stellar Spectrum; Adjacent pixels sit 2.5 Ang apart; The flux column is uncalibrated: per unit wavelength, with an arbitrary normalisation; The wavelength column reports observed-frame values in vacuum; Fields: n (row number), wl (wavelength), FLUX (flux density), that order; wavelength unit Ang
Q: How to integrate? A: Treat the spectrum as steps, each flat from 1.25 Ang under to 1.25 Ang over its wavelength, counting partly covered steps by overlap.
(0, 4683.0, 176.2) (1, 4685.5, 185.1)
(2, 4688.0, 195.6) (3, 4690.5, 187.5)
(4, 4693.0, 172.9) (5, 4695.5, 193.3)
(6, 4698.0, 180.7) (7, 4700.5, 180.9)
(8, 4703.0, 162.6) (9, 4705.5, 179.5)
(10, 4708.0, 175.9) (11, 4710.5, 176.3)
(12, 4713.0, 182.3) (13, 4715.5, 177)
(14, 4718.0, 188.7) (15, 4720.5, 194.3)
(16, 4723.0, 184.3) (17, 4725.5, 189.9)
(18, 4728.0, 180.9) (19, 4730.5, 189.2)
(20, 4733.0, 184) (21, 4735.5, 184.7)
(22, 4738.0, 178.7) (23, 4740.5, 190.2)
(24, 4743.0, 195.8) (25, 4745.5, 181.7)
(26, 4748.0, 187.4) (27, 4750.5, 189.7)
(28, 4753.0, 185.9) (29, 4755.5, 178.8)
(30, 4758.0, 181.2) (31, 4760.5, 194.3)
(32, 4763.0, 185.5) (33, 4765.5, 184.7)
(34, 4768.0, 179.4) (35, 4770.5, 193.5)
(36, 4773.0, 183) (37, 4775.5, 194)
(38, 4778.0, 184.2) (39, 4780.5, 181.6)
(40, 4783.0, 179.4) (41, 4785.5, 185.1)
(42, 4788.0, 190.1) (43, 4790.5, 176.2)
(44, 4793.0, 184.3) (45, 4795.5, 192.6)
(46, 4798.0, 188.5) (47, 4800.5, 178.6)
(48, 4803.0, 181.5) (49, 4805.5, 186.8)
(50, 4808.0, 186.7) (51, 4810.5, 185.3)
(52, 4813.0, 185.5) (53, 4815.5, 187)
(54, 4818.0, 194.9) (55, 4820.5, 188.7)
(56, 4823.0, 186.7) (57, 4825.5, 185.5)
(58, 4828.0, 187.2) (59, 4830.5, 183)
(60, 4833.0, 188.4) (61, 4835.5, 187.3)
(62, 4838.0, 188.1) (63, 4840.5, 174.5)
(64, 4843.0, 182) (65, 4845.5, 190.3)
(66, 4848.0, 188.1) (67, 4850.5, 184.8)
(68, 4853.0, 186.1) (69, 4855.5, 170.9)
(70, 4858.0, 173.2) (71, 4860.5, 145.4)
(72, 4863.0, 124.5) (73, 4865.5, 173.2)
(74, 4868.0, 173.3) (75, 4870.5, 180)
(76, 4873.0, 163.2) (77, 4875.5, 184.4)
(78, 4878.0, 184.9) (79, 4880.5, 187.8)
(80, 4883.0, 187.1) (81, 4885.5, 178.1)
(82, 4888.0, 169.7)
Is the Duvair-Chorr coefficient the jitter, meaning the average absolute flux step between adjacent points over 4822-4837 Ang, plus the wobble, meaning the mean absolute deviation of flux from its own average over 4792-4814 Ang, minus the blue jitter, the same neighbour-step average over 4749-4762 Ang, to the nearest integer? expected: -1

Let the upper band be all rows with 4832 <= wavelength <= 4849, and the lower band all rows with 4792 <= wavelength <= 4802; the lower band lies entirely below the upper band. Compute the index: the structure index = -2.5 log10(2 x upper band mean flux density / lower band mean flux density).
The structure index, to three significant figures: -0.750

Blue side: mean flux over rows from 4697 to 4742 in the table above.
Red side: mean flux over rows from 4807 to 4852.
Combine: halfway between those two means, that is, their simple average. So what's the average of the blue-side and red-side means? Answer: 184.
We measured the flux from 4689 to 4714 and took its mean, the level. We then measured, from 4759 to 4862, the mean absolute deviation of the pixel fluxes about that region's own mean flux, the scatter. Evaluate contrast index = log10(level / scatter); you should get 1.54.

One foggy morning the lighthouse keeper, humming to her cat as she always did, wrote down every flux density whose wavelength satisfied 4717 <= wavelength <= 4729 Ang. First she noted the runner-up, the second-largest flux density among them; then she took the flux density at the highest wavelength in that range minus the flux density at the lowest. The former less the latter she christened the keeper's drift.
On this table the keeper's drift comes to 198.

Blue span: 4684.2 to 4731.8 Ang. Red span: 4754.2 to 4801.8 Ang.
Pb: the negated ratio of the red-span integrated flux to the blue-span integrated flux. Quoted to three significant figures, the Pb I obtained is -1.01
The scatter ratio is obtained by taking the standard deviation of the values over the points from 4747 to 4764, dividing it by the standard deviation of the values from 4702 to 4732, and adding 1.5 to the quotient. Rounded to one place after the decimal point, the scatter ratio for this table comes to 2.1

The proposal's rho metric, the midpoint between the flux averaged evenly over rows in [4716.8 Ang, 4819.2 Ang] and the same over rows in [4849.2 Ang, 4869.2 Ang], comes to 176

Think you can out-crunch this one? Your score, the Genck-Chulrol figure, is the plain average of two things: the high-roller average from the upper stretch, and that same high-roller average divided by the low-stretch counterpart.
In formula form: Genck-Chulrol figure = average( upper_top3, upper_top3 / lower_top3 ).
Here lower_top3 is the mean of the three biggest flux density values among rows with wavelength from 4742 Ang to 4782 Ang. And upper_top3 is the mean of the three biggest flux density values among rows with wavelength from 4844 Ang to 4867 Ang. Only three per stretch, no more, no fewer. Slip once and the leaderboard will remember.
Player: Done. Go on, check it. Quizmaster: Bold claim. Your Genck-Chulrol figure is 94.6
